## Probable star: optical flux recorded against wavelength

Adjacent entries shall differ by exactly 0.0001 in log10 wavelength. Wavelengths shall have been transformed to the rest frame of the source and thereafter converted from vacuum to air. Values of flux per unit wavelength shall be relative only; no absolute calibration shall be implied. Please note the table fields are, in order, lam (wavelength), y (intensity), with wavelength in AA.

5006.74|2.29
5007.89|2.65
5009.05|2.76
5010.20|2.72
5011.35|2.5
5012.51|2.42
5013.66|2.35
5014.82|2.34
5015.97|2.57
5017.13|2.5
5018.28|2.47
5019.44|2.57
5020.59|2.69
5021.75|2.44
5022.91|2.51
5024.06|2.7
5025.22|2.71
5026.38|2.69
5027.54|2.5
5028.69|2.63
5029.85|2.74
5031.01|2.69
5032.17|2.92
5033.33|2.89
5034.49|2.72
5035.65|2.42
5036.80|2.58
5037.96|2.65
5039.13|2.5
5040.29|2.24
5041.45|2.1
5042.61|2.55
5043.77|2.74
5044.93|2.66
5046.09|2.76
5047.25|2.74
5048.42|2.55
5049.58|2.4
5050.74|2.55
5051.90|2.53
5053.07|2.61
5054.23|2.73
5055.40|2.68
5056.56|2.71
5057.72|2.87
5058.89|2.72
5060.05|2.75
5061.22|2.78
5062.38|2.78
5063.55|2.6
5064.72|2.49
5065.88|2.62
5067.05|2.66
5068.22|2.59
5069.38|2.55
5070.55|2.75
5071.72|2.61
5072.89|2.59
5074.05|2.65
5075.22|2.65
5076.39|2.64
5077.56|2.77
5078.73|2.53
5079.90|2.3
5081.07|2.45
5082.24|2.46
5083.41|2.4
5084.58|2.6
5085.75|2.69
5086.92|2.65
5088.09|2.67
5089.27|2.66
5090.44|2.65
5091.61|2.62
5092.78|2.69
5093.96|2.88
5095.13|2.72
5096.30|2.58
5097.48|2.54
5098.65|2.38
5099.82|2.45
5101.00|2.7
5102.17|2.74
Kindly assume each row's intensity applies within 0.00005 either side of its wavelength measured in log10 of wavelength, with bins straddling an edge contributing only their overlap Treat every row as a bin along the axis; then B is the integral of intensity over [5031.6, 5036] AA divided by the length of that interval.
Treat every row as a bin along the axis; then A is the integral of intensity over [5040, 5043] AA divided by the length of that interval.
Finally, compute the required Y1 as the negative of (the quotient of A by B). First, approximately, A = 2.29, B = 2.752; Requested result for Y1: -0.83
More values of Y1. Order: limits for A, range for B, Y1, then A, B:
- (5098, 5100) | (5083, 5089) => -0.93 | 2.42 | 2.609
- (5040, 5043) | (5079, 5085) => -0.94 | 2.29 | 2.442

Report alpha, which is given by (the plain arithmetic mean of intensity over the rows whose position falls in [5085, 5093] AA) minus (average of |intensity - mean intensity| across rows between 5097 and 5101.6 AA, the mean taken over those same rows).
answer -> 2.56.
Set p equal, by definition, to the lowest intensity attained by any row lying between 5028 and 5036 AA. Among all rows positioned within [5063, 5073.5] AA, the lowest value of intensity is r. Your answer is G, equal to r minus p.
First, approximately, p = 2.42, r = 2.49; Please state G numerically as 0.07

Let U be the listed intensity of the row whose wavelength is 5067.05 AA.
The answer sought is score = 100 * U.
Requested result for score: 266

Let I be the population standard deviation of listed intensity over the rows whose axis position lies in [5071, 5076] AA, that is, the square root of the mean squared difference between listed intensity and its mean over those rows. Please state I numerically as 0.03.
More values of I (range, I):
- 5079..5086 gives 0.13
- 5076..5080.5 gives 0.17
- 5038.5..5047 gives 0.23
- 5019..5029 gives 0.10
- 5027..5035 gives 0.13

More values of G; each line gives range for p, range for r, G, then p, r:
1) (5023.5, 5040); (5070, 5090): -0.12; 2.42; 2.3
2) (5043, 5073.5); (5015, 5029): 0.04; 2.4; 2.44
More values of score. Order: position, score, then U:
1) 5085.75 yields 269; 2.69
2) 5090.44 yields 265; 2.65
